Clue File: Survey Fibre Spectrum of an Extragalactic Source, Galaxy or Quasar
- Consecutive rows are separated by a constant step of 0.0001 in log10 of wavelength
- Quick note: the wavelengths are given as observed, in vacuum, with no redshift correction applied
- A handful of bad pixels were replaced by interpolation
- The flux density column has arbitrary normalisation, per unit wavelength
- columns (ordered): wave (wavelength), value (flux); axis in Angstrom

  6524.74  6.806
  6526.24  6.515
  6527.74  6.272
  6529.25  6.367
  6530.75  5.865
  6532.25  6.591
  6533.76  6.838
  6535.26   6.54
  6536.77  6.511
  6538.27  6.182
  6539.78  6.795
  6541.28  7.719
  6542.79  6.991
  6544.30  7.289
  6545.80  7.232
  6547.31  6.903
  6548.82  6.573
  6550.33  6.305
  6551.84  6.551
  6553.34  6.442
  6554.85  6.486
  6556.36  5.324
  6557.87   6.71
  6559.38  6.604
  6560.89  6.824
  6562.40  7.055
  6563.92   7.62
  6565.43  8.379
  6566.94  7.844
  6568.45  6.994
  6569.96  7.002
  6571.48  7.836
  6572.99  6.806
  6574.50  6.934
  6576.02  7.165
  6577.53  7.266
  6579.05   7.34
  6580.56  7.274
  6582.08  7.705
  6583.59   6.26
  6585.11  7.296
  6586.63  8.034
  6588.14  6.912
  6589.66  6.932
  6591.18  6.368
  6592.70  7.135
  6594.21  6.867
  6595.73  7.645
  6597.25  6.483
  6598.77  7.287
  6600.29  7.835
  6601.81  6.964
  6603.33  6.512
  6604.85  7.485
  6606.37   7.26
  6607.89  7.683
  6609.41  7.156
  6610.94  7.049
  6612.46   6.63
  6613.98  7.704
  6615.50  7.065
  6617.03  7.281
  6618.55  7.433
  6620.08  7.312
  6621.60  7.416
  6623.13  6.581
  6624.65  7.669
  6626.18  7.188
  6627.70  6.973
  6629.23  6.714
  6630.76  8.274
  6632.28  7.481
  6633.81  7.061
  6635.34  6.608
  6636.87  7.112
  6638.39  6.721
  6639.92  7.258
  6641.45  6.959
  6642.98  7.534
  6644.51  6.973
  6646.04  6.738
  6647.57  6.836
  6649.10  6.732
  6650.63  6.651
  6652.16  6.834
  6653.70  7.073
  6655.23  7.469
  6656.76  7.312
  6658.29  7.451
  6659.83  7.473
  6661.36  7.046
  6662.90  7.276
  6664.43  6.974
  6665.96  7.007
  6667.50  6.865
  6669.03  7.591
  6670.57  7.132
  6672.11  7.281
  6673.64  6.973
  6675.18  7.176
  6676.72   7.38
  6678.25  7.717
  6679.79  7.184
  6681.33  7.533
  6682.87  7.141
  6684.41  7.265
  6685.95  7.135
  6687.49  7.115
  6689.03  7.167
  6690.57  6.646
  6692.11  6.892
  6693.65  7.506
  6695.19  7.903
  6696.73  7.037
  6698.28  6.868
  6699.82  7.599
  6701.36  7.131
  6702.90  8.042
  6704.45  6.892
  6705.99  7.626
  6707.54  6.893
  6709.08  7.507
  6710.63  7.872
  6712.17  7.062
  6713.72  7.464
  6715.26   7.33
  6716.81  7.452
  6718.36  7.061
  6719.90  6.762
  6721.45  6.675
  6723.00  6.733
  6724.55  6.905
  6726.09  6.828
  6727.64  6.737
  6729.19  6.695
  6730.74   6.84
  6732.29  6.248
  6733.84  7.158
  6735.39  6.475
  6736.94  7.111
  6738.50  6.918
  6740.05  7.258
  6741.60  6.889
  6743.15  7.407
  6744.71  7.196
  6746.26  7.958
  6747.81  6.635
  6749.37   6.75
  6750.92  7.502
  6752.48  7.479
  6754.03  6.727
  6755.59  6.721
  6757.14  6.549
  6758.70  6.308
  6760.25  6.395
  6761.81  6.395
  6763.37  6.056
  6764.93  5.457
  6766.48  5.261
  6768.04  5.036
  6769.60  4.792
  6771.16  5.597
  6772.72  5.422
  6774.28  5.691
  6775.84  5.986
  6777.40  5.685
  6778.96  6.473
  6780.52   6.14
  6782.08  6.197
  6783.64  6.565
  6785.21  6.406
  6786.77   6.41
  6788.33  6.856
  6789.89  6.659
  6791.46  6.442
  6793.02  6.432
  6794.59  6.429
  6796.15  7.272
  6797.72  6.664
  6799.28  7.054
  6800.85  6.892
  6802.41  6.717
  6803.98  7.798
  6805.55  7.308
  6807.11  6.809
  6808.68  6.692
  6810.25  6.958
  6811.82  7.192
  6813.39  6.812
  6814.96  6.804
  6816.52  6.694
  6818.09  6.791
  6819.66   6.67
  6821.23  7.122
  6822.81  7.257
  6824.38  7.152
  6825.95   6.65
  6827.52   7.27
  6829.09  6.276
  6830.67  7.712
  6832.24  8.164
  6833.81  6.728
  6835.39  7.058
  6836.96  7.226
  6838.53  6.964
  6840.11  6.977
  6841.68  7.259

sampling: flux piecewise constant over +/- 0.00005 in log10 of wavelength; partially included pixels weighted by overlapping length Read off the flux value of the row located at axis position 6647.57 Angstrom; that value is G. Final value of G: 6.836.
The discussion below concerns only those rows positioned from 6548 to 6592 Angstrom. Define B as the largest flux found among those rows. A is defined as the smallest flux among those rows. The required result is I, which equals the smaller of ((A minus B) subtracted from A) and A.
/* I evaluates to 5.32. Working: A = 5.324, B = 8.379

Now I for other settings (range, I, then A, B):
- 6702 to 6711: 6.89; 6.892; 8.042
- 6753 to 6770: 4.79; 4.792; 6.727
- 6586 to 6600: 6.37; 6.368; 8.034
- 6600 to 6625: 6.51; 6.512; 7.835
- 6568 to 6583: 6.81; 6.806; 7.836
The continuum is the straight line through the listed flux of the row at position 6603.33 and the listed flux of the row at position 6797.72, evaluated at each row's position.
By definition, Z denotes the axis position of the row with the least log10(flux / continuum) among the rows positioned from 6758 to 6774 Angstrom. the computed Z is 6769.60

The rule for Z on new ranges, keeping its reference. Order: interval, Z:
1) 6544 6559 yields 6556.36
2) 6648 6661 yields 6650.63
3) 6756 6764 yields 6763.37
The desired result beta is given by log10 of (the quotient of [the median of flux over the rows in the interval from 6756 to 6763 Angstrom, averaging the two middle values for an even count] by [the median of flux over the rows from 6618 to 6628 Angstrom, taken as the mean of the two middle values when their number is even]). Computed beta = -0.058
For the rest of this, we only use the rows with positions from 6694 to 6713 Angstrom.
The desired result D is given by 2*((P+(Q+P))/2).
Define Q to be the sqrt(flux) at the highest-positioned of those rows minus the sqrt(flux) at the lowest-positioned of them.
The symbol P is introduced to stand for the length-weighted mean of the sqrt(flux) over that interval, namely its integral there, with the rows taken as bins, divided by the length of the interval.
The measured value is 5.27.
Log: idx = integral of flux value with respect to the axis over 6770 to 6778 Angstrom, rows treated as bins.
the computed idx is 45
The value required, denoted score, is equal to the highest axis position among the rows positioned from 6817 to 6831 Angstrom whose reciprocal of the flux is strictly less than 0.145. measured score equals 6830.67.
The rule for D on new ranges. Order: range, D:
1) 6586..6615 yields 5.29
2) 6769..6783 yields 5.11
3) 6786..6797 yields 5.32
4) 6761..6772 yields 4.53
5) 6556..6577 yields 5.70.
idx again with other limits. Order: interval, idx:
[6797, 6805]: 56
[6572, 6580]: 57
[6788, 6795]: 46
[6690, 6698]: 58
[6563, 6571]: 60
